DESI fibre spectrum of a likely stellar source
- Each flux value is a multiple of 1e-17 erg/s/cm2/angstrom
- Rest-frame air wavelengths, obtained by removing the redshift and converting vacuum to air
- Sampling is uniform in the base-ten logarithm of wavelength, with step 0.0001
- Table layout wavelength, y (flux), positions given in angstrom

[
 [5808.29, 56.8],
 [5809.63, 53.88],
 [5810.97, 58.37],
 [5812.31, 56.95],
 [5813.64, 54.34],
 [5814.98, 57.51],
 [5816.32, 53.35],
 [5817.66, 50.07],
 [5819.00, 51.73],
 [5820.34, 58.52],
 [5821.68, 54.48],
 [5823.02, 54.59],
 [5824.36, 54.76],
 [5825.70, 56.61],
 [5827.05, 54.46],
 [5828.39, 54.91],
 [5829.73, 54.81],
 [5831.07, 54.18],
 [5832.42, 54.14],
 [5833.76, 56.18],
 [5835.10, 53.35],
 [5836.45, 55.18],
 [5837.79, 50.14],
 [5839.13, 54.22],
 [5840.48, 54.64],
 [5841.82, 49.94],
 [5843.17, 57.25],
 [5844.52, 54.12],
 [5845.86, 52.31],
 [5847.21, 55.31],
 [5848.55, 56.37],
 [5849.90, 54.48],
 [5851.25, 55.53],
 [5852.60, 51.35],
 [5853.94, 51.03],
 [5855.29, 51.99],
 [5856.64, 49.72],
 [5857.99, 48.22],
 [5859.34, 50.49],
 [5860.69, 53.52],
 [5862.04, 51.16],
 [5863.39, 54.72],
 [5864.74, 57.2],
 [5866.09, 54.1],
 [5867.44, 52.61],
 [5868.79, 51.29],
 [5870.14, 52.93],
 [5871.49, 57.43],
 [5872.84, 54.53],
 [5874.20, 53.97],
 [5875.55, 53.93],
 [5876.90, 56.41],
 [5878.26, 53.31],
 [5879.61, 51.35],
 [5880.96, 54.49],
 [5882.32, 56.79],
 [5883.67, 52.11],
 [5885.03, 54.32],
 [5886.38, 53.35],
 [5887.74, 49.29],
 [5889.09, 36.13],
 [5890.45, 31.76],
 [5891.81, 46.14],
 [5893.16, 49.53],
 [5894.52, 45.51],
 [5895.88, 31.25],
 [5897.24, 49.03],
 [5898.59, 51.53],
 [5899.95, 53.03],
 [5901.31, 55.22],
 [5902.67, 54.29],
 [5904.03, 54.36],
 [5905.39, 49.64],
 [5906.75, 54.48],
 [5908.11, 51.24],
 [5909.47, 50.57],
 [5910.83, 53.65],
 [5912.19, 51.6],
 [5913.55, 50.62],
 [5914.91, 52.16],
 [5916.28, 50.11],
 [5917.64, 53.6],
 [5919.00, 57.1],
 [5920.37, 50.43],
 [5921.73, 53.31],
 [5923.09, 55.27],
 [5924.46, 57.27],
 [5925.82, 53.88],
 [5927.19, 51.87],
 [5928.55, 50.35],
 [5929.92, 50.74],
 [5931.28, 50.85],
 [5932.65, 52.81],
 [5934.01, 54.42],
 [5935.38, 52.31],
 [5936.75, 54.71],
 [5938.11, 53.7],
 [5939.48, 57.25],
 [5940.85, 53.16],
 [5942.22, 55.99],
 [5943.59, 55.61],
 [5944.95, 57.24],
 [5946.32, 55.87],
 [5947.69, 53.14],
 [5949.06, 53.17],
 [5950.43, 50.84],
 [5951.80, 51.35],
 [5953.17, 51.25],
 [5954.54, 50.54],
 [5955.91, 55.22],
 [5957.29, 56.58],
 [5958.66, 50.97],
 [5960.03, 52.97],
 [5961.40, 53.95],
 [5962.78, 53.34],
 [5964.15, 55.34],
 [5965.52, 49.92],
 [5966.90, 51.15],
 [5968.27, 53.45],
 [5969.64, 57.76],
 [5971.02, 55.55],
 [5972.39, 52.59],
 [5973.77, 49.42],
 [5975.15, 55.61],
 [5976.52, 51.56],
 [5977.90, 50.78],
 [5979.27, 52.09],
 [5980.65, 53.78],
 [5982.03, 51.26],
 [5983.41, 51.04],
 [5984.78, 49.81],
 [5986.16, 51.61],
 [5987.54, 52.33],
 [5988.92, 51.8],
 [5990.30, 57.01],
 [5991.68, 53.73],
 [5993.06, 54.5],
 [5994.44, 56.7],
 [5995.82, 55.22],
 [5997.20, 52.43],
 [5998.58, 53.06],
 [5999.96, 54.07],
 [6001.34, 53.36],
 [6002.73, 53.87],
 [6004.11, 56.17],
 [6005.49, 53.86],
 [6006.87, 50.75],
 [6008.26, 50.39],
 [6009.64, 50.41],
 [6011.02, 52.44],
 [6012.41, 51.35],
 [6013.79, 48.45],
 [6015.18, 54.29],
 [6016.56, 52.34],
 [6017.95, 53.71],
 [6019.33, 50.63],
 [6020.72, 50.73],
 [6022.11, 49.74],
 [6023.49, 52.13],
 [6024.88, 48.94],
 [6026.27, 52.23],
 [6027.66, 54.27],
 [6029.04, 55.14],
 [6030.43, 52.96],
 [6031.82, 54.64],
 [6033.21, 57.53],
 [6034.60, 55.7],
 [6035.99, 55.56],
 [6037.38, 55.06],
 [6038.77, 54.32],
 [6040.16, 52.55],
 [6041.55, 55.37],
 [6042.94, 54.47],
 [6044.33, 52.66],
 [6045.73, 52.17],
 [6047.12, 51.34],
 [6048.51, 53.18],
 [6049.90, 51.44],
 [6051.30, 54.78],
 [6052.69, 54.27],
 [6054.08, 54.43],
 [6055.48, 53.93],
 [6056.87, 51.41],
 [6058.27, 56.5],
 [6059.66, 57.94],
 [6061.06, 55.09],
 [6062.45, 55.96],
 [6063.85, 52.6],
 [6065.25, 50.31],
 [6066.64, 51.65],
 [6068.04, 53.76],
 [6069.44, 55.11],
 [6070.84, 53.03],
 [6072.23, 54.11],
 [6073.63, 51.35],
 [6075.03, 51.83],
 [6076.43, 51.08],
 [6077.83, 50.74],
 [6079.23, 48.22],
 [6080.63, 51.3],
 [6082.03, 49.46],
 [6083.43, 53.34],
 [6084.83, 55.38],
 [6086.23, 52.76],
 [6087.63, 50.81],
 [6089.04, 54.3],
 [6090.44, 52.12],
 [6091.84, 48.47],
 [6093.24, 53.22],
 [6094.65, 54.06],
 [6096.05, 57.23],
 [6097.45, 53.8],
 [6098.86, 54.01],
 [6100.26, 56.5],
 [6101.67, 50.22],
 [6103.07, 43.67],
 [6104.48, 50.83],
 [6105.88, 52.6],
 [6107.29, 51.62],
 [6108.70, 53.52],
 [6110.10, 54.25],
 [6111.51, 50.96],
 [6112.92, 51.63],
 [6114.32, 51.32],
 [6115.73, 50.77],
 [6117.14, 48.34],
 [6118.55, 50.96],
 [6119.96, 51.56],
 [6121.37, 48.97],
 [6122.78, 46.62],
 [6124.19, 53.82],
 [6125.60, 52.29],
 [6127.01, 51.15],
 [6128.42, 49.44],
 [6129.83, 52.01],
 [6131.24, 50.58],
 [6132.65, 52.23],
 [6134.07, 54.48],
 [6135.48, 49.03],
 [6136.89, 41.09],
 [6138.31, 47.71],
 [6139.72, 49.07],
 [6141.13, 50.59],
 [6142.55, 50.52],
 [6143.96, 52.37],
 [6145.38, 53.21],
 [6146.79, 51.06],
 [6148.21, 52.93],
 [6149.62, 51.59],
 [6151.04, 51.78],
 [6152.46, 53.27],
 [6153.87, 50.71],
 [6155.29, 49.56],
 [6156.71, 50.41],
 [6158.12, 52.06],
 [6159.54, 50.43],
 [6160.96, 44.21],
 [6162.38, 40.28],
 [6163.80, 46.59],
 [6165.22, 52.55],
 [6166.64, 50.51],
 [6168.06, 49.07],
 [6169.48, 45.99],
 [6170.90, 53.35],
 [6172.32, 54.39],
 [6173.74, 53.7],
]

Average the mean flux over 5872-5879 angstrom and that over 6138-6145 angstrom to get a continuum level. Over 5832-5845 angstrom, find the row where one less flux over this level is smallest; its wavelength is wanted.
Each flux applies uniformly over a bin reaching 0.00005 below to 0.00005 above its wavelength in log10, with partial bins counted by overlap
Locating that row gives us 5843.17 angstrom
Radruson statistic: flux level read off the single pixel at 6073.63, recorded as 51.35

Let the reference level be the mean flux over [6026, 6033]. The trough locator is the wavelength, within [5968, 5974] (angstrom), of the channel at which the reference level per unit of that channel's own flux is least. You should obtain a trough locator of 5969.64 angstrom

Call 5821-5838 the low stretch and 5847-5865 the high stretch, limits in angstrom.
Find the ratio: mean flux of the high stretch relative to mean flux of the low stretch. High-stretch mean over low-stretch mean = 0.97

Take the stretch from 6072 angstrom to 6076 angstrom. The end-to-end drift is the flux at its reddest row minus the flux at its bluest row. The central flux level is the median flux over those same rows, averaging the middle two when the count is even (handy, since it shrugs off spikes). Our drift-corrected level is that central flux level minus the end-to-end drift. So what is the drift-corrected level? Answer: 54.1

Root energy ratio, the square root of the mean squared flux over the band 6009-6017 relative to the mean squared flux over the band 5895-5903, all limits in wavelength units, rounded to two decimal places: 1.04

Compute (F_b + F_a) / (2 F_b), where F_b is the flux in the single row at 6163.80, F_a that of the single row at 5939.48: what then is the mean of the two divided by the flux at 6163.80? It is 1.11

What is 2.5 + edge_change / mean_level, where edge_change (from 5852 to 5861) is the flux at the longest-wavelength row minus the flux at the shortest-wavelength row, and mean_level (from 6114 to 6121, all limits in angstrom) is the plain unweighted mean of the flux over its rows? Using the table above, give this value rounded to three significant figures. 2.54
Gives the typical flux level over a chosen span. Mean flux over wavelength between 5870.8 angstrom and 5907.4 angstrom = 50.5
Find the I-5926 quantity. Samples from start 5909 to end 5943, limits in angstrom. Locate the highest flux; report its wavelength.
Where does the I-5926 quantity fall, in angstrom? 5924.46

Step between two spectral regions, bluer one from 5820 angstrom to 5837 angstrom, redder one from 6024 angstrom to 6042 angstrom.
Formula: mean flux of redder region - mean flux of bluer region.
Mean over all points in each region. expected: -0.9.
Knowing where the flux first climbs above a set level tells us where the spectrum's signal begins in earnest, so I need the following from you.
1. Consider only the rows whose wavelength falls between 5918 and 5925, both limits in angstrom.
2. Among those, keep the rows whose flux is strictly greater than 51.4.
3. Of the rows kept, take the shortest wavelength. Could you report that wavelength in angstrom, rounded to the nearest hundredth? 5919.00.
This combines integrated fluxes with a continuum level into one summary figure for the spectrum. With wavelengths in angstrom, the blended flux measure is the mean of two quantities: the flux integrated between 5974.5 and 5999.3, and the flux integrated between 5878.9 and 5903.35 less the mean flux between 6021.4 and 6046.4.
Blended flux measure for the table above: 1225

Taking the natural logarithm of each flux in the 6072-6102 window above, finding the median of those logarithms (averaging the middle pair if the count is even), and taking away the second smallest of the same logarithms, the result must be 0.079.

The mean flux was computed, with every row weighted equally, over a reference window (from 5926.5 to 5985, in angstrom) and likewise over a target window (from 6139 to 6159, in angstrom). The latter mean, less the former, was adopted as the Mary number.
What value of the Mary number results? -1.7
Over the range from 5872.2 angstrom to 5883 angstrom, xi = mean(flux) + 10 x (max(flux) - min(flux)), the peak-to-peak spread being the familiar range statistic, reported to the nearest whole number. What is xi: 109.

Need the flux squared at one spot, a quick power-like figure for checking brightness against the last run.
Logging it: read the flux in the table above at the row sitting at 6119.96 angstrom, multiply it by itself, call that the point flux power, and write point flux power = 2658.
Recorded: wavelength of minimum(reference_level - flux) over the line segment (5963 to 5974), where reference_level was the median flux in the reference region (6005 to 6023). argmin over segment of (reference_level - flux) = 5969.64 angstrom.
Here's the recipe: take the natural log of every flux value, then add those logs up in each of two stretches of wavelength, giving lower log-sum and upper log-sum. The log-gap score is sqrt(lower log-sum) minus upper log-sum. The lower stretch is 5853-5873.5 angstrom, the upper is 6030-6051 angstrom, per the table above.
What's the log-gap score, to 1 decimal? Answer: -52.1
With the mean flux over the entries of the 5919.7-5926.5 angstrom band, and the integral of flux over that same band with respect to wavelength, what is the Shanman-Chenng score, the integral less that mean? 314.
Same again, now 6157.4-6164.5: 285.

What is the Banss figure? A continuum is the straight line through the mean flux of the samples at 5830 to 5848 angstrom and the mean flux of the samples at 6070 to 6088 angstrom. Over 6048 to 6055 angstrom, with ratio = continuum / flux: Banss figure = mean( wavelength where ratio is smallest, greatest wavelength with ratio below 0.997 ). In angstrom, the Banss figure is 6052.7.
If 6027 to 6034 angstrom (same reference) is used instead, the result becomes 6033.2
